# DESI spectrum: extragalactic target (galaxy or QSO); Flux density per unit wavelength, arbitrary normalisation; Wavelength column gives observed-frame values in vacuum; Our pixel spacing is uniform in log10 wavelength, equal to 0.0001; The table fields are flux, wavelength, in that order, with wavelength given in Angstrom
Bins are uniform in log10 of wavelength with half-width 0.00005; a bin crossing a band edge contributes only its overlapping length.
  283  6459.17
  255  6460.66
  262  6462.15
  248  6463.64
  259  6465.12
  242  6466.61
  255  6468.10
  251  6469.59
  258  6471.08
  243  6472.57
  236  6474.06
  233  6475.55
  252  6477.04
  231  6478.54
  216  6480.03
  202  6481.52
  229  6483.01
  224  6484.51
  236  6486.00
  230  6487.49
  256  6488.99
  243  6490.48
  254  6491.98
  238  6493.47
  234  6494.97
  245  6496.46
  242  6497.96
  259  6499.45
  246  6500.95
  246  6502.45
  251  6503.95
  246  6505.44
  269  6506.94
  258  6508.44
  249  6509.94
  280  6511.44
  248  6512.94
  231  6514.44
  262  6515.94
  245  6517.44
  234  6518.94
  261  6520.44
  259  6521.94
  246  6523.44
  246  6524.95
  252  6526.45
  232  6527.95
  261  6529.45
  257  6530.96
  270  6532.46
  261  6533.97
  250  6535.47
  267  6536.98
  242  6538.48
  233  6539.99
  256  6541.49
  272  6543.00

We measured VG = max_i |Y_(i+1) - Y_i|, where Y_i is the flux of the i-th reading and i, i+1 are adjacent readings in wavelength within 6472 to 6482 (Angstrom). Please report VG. 21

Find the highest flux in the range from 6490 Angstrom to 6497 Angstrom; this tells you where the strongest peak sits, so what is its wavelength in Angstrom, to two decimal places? 6491.98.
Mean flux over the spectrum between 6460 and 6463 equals 258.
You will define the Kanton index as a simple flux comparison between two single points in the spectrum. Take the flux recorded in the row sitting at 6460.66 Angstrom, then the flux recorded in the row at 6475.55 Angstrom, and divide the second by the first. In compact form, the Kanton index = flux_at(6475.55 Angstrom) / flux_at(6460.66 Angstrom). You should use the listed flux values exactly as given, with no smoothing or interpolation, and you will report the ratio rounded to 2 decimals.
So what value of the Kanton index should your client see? 0.91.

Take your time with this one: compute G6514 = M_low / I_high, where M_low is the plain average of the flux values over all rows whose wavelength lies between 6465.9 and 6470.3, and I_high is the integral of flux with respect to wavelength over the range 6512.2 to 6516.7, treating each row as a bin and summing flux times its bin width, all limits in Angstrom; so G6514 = 0.224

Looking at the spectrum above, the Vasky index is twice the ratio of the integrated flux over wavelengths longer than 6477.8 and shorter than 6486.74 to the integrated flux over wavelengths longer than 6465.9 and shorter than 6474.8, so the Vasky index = 1.81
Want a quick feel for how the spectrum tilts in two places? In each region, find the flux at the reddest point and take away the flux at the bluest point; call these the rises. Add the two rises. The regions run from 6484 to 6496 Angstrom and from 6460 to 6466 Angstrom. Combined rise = 14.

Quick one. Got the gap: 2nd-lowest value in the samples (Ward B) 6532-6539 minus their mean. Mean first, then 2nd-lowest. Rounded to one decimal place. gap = -8.0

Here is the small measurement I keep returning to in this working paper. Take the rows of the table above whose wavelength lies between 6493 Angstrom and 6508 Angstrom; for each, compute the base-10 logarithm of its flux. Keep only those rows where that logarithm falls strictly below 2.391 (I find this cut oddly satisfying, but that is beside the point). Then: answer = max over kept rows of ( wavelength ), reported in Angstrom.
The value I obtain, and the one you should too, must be 6505.44 Angstrom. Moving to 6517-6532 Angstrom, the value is 6527.95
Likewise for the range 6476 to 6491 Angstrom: 6490.48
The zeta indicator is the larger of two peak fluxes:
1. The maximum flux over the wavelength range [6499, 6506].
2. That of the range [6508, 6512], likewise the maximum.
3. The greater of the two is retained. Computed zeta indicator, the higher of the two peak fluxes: 280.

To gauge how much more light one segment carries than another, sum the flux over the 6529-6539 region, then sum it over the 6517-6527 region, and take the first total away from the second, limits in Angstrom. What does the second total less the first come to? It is -65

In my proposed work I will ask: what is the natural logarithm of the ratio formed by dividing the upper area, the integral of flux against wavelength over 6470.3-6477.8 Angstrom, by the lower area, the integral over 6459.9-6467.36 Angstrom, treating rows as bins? -0.03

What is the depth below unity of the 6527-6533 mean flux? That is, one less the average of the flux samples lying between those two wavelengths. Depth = -254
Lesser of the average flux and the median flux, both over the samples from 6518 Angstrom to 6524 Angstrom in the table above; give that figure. 250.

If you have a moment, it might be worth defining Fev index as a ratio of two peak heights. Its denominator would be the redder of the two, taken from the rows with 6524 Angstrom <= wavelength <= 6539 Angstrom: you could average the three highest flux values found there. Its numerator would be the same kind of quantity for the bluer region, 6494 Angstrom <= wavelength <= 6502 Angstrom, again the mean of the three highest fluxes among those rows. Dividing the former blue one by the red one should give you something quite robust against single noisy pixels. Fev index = 0.94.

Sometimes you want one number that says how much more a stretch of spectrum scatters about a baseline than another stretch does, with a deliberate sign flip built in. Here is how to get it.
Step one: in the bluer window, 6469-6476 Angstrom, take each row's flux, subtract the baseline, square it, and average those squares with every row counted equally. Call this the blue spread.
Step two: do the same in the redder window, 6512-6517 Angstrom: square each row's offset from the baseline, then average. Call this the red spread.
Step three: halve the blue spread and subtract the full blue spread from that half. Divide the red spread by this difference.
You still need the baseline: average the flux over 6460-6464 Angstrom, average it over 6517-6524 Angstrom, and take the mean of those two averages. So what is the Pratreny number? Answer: -3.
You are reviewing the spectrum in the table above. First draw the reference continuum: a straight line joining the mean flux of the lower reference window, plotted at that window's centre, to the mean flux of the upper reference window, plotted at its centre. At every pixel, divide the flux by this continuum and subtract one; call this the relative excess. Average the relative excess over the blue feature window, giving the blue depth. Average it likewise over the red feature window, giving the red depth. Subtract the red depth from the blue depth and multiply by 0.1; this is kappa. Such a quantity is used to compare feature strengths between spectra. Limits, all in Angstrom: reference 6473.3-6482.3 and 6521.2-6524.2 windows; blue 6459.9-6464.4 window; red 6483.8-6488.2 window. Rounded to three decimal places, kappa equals 0.017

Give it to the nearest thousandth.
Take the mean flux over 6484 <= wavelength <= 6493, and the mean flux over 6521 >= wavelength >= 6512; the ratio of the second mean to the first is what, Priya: 1.026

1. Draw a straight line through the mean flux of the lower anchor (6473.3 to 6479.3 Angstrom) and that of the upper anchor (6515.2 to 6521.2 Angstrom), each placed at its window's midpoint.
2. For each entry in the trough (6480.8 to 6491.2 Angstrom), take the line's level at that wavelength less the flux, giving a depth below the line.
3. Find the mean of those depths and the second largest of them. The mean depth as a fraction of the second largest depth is 0.6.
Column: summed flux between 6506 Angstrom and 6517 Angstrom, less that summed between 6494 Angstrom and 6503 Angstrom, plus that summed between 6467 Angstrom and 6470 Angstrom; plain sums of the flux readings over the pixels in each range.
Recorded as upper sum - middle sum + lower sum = 831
